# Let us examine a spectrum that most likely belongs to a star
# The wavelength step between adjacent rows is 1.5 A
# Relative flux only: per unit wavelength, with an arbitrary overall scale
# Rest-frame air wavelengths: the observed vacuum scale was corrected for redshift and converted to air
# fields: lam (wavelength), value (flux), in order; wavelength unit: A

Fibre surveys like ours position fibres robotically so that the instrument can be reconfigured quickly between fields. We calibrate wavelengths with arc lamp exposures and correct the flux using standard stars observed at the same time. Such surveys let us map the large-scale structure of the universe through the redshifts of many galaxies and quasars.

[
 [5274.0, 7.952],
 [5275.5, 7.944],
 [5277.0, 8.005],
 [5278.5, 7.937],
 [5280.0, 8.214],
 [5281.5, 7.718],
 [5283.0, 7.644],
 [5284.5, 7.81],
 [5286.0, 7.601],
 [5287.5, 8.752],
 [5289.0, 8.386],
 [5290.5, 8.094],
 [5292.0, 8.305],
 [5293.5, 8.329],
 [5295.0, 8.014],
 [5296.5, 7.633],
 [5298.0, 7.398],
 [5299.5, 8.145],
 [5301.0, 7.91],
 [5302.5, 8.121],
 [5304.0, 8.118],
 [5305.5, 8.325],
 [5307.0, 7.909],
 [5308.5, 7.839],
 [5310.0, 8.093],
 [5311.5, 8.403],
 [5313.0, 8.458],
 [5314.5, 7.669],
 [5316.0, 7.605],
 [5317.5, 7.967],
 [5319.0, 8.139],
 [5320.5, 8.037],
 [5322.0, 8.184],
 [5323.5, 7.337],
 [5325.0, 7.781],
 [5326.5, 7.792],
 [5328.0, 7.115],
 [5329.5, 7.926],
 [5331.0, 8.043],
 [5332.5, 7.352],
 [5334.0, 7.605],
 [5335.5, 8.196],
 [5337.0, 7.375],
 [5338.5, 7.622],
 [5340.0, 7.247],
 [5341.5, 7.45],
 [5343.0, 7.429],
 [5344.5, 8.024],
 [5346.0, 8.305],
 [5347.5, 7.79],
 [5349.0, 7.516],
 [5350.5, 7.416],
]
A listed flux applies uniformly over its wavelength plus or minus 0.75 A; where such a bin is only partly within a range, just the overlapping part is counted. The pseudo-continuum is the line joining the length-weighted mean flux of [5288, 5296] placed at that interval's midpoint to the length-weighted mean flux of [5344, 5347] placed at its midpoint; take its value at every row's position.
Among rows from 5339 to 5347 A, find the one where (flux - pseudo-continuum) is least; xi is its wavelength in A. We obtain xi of 5340.0 A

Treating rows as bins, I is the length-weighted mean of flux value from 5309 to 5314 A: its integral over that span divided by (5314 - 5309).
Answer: 8.26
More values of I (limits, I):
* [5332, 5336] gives 7.71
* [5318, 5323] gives 8.07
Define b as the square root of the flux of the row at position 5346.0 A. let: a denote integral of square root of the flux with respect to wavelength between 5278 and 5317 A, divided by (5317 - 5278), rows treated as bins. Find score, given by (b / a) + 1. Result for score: 2.02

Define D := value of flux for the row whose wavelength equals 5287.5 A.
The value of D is 8.752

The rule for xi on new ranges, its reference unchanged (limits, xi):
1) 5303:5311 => 5308.5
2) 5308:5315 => 5314.5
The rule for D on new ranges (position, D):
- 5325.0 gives 7.781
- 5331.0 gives 8.043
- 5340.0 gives 7.247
